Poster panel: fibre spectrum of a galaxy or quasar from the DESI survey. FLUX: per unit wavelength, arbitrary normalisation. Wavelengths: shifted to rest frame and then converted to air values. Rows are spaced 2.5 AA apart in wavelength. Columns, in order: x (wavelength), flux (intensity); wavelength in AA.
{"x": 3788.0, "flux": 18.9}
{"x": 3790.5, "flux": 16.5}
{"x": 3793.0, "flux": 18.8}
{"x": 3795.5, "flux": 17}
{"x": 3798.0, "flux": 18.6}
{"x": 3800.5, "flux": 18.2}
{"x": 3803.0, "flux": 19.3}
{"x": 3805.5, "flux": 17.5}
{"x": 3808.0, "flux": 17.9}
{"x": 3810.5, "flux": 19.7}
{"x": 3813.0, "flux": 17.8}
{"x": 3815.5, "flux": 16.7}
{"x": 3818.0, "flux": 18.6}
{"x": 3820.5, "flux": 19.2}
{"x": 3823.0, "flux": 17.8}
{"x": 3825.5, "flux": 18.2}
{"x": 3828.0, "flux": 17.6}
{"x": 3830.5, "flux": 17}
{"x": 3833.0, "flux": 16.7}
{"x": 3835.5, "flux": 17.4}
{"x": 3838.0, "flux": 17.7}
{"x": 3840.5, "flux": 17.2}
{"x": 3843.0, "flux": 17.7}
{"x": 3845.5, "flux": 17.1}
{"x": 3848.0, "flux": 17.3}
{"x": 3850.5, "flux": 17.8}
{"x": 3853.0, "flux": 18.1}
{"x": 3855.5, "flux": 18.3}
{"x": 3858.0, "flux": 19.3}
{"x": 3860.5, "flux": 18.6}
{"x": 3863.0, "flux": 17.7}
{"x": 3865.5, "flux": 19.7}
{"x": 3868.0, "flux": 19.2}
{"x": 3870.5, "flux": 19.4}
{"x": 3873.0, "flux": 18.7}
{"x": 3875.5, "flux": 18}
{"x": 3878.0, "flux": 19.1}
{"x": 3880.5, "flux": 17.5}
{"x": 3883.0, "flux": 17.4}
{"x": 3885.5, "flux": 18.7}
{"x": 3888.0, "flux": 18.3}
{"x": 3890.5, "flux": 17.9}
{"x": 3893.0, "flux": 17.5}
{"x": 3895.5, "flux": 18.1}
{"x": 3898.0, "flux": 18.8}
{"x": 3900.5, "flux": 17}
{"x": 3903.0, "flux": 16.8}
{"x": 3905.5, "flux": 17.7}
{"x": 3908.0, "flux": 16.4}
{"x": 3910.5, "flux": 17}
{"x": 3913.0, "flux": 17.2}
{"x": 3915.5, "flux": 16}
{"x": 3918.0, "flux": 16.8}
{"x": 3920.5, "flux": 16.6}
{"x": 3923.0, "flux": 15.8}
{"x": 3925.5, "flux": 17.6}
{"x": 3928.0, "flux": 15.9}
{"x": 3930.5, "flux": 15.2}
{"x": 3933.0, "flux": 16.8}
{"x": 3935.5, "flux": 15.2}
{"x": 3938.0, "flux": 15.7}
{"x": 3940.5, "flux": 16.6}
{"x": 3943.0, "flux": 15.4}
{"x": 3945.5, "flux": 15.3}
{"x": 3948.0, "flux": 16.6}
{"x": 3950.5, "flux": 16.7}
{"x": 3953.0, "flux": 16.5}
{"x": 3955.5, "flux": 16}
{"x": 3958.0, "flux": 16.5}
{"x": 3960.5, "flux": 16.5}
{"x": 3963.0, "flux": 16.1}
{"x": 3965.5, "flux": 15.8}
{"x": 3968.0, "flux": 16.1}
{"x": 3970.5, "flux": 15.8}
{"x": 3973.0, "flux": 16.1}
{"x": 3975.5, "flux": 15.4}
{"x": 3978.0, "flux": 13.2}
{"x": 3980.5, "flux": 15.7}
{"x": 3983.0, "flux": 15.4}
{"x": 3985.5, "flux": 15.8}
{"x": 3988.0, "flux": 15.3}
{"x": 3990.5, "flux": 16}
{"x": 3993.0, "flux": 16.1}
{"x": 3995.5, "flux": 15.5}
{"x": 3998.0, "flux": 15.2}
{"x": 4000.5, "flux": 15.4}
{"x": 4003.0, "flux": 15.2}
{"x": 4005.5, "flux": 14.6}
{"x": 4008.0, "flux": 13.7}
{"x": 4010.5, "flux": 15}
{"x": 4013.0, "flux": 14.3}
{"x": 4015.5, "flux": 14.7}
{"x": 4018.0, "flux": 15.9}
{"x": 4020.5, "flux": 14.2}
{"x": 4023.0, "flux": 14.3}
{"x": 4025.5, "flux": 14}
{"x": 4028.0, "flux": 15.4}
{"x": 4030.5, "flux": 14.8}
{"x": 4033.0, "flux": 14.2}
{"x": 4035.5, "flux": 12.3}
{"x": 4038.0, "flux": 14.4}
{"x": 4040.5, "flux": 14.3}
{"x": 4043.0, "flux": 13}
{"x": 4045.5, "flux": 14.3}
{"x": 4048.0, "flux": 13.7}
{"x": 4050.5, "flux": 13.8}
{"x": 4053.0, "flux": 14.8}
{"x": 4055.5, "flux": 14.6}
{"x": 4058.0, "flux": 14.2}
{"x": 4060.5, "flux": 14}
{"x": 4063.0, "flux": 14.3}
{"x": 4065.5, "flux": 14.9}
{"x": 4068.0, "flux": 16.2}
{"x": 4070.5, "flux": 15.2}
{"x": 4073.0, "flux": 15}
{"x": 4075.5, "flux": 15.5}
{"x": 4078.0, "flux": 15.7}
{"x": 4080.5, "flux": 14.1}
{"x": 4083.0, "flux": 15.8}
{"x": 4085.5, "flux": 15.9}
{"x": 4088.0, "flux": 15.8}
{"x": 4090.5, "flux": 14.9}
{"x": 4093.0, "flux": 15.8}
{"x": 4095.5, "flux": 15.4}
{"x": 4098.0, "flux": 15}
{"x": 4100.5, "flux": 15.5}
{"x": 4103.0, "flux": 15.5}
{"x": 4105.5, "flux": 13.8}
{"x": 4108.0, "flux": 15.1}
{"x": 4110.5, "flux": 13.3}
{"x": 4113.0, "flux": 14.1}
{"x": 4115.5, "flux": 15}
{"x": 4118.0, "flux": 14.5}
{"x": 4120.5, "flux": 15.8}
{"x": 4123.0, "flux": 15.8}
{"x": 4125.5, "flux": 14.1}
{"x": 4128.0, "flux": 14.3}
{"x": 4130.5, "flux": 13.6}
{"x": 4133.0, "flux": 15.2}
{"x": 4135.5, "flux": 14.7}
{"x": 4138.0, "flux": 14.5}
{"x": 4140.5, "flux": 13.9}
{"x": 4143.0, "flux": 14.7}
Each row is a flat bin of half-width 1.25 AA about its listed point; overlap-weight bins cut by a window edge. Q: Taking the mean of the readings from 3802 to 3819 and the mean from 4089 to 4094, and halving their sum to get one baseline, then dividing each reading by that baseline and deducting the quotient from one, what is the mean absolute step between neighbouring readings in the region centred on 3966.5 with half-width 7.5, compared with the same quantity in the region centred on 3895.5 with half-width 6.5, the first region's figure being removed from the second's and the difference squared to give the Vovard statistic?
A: 0.0011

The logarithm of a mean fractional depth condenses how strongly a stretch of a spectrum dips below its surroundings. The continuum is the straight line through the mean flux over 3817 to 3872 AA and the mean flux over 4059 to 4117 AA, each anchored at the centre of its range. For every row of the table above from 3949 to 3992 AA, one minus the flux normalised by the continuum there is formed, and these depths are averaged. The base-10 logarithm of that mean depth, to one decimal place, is -1.4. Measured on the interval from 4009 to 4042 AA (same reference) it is -1.1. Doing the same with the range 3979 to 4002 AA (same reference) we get -1.4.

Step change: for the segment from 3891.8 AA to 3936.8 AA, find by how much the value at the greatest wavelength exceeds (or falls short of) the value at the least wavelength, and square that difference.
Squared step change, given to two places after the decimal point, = 5.29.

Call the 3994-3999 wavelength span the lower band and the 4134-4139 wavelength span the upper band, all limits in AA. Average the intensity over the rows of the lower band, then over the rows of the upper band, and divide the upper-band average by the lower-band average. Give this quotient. 0.95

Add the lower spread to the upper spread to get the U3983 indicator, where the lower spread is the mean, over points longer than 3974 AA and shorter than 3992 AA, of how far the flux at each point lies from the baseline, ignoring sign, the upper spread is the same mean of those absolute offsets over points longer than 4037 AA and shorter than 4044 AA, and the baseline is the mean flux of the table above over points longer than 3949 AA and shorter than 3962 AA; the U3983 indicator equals 3.7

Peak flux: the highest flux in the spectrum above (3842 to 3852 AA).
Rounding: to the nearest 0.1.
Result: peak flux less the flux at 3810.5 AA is -1.9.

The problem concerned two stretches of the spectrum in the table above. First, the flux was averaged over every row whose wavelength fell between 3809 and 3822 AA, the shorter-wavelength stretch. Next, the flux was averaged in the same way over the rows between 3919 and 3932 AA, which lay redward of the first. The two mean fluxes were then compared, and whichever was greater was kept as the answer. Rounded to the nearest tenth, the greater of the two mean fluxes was 18.4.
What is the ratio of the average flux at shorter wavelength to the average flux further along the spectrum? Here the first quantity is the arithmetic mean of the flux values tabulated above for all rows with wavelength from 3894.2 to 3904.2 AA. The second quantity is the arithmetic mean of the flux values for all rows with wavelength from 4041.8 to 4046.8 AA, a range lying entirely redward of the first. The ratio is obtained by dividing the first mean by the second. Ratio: 1.29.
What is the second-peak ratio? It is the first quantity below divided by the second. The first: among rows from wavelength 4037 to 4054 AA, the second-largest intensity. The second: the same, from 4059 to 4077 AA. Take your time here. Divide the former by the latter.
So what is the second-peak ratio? 0.93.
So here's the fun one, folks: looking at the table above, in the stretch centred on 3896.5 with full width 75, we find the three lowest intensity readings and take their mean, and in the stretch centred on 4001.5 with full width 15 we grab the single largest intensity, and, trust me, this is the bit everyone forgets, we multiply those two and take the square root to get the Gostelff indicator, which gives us 15.6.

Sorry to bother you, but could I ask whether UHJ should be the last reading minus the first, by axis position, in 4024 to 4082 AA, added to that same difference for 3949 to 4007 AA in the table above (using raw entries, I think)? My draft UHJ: -2.0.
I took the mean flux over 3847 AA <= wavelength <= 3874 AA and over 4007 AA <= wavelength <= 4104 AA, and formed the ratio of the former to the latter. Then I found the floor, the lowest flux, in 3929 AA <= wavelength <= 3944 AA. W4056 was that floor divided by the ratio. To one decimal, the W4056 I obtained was 12.1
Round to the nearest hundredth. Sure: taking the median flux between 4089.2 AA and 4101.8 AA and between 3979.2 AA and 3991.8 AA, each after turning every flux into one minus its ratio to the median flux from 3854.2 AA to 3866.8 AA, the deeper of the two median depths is 0.17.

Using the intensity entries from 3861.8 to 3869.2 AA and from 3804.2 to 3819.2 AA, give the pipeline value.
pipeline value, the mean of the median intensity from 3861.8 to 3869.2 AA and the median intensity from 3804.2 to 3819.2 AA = 18.5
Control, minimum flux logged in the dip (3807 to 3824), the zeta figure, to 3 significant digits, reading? 16.7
